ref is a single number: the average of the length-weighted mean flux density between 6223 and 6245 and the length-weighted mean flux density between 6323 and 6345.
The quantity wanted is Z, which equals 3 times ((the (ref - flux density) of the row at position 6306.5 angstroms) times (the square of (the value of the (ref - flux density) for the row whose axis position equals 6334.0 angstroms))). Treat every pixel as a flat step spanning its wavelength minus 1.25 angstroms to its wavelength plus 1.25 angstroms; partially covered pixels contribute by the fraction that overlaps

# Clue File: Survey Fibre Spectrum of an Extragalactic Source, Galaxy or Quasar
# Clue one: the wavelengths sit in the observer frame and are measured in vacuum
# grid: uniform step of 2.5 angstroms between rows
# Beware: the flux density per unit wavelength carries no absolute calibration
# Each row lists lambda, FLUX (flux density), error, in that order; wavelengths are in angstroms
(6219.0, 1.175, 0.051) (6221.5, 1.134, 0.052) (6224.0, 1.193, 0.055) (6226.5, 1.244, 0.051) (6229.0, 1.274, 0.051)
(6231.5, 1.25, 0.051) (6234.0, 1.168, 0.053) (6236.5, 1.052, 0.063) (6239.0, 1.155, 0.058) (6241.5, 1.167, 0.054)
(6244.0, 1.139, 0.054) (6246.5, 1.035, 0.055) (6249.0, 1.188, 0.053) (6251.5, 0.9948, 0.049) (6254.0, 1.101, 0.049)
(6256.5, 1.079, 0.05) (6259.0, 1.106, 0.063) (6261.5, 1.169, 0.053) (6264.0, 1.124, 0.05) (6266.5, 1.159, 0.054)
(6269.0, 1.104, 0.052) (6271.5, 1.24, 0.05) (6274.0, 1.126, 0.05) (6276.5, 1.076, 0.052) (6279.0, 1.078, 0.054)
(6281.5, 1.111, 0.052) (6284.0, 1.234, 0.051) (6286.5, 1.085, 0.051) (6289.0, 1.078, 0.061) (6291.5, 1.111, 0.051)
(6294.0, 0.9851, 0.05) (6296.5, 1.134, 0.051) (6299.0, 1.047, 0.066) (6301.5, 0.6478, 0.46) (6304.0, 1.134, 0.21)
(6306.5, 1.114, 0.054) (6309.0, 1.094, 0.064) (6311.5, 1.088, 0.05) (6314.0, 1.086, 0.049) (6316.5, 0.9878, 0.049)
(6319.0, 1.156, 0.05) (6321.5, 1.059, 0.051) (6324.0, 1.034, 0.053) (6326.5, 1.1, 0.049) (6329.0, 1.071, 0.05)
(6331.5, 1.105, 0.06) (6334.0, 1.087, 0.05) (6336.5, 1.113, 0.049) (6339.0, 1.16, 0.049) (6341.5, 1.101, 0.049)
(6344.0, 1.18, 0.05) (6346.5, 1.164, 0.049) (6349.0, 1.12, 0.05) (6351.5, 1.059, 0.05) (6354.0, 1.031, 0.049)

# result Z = 0.0003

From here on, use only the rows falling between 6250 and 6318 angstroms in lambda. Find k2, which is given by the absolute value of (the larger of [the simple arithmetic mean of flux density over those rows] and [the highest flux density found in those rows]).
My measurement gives 1.24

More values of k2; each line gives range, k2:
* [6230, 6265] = 1.25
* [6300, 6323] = 1.16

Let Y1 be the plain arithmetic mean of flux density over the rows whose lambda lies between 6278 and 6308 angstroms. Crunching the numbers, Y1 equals 1.06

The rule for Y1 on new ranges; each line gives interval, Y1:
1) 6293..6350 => 1.08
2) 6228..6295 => 1.13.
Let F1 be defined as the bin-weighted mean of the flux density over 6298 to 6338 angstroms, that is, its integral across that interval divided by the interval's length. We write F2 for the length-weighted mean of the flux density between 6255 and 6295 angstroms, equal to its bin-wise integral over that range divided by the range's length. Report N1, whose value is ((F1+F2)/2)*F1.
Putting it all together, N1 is 1.15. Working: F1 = 1.06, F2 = 1.12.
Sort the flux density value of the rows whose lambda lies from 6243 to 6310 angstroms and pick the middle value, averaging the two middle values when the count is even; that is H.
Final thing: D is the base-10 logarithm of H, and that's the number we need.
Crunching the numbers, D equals 0.044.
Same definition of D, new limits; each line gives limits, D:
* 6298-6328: 0.036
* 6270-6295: 0.041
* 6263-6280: 0.051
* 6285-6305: 0.034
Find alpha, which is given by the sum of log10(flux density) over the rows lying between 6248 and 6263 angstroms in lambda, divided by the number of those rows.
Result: 0.043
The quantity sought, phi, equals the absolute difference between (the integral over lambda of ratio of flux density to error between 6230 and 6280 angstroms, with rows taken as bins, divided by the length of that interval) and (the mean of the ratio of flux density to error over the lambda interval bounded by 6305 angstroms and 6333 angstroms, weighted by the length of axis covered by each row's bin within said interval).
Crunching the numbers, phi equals 0.7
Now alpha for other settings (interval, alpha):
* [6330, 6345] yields 0.051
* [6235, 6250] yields 0.050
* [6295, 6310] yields 0.004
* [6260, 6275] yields 0.062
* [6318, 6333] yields 0.036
